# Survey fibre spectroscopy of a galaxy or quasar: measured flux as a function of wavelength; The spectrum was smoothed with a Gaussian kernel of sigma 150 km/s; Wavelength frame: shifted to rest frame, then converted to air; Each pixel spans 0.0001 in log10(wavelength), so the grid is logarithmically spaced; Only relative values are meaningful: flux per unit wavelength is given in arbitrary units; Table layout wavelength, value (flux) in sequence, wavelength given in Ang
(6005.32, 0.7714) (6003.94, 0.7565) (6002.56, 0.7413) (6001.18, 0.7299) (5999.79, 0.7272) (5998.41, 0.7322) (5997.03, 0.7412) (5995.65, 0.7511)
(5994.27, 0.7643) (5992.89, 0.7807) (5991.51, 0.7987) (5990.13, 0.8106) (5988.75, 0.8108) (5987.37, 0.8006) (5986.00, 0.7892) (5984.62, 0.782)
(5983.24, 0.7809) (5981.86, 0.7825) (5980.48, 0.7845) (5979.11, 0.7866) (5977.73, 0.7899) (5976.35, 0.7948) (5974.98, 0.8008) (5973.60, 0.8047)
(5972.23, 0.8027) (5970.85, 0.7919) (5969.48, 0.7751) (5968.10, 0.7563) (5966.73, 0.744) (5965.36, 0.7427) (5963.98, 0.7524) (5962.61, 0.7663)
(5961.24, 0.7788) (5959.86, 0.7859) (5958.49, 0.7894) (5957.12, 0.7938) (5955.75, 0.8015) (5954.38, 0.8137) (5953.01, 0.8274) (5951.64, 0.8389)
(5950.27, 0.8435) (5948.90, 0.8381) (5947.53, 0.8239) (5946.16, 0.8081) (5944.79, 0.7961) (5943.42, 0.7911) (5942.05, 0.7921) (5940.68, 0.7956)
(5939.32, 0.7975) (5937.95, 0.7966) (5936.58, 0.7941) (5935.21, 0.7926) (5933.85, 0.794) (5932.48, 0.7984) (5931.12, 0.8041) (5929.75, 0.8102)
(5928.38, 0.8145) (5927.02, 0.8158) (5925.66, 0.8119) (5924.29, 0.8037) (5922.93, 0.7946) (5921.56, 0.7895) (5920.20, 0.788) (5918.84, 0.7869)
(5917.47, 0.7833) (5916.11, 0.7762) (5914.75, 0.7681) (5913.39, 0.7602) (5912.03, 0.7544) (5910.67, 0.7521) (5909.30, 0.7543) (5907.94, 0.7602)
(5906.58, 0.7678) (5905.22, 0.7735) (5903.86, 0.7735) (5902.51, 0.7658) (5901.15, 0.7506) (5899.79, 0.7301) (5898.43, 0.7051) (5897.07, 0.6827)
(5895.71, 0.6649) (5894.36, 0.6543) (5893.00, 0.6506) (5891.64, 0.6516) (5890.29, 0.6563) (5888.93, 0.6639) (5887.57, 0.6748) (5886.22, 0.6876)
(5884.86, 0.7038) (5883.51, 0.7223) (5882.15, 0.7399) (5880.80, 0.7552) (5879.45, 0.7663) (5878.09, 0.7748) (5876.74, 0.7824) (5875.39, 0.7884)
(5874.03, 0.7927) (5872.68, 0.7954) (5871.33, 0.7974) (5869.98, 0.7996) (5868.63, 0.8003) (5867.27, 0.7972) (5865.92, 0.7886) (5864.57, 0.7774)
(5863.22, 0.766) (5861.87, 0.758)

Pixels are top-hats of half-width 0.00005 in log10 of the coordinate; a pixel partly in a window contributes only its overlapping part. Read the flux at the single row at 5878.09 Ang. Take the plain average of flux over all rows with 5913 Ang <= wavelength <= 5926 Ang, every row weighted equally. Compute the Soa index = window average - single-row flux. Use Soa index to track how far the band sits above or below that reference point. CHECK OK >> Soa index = 0.011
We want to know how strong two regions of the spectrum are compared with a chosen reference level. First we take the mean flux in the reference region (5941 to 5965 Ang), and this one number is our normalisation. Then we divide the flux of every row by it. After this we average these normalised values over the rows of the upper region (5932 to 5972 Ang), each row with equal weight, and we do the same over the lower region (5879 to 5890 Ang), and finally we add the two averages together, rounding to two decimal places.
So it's 1.88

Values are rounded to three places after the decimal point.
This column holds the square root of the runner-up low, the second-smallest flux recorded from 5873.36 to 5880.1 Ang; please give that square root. 0.880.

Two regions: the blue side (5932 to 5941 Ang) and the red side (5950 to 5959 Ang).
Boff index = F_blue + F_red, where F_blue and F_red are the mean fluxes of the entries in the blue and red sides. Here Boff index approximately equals 1.61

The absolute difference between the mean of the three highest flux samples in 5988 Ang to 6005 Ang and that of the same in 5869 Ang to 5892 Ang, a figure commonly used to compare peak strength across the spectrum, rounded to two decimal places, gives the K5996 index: 0.01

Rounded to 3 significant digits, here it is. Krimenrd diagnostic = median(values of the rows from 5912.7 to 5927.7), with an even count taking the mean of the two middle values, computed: 0.788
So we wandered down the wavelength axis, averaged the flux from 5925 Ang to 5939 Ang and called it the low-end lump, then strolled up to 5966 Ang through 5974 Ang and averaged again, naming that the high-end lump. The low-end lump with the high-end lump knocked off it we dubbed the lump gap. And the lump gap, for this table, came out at 0.02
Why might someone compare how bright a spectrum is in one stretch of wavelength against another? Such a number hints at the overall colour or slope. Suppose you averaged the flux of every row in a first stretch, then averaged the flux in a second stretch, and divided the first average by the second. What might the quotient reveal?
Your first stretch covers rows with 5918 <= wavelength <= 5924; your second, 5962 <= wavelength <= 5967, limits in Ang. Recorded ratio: 1.05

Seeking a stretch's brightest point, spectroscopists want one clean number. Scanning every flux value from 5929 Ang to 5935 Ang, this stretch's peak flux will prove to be 0.8102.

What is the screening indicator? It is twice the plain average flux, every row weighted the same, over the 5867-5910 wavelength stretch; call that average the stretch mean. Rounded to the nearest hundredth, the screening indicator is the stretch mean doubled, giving 1.47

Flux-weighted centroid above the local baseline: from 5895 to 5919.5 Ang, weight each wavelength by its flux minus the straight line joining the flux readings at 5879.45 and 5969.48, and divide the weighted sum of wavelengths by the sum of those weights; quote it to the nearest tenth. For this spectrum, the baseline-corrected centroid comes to 5897.8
